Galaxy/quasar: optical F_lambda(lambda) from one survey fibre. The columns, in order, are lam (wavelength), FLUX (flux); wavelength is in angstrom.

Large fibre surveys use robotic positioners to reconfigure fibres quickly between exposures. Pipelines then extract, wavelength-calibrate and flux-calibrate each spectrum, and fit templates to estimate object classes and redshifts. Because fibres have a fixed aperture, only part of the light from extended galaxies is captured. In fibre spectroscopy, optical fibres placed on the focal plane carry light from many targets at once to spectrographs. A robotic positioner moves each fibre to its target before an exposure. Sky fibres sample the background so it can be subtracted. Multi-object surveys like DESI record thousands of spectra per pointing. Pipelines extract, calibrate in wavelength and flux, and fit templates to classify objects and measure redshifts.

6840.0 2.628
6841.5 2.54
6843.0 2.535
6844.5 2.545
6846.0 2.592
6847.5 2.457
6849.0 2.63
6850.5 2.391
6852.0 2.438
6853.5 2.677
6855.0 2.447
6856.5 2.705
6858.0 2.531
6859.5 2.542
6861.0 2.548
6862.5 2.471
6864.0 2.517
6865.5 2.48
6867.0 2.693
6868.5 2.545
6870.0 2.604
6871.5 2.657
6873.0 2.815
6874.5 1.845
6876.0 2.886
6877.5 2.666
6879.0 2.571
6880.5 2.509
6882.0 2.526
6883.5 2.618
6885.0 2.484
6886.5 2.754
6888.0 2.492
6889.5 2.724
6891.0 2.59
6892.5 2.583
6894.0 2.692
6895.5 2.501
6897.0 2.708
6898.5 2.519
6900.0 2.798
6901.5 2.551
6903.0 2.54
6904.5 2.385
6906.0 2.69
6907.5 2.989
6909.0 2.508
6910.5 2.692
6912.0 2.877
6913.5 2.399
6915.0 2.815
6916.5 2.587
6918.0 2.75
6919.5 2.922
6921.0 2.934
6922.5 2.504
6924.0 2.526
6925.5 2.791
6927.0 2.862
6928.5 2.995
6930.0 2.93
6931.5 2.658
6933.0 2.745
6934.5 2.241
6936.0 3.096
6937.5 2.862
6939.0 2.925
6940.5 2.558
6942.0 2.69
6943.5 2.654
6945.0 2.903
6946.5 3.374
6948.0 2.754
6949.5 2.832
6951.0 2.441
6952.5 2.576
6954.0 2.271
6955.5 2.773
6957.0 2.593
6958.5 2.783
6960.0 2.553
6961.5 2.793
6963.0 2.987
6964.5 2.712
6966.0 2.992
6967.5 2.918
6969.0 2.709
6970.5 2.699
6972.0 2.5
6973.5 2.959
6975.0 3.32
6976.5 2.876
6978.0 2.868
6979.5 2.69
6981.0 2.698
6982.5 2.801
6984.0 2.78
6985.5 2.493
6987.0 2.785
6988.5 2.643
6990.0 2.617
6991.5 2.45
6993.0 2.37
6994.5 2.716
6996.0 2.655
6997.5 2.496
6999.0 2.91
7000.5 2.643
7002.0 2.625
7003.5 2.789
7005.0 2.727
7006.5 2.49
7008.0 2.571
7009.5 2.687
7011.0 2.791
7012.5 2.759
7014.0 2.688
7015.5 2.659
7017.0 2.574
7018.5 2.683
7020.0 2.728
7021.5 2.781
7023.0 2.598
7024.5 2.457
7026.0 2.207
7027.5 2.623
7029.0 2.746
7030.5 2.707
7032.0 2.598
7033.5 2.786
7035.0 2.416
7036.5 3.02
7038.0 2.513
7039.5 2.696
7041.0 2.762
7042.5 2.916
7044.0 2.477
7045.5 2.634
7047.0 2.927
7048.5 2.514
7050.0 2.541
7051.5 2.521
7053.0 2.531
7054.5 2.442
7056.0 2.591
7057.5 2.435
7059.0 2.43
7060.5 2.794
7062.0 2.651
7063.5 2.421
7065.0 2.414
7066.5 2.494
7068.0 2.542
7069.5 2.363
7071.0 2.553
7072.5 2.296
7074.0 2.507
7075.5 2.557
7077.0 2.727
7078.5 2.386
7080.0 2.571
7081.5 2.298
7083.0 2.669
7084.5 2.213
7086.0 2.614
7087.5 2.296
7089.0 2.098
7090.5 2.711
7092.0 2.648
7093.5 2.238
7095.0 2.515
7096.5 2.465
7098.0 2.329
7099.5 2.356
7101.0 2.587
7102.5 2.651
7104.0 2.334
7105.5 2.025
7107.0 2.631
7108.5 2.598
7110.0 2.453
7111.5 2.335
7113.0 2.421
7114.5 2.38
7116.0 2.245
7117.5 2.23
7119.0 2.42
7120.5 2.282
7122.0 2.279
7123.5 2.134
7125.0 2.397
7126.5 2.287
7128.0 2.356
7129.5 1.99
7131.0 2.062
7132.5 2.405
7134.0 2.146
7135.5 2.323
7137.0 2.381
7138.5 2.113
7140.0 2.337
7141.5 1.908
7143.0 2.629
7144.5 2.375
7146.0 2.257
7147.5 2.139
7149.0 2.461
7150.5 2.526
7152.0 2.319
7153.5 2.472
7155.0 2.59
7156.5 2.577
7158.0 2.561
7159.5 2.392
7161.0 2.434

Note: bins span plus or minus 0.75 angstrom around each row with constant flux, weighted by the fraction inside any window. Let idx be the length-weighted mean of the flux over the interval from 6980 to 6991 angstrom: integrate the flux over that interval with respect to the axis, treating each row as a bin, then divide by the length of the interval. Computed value 2.68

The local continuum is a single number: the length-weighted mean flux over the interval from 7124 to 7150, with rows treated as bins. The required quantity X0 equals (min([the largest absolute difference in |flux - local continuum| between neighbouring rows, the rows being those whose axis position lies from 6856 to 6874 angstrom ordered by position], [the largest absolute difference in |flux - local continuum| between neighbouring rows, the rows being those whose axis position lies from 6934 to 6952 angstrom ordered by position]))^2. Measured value 0.045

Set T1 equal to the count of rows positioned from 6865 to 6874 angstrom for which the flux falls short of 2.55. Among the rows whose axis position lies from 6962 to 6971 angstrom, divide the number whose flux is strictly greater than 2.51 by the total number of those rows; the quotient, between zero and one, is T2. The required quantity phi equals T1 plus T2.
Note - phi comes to 3.0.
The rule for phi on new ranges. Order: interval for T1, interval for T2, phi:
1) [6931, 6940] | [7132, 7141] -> 1.0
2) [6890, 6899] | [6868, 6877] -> 2.8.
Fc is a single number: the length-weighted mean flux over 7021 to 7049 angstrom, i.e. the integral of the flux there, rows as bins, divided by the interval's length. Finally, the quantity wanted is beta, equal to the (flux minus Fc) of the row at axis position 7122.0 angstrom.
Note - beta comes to -0.37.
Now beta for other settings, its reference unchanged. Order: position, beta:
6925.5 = 0.14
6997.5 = -0.16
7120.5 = -0.37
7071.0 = -0.10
